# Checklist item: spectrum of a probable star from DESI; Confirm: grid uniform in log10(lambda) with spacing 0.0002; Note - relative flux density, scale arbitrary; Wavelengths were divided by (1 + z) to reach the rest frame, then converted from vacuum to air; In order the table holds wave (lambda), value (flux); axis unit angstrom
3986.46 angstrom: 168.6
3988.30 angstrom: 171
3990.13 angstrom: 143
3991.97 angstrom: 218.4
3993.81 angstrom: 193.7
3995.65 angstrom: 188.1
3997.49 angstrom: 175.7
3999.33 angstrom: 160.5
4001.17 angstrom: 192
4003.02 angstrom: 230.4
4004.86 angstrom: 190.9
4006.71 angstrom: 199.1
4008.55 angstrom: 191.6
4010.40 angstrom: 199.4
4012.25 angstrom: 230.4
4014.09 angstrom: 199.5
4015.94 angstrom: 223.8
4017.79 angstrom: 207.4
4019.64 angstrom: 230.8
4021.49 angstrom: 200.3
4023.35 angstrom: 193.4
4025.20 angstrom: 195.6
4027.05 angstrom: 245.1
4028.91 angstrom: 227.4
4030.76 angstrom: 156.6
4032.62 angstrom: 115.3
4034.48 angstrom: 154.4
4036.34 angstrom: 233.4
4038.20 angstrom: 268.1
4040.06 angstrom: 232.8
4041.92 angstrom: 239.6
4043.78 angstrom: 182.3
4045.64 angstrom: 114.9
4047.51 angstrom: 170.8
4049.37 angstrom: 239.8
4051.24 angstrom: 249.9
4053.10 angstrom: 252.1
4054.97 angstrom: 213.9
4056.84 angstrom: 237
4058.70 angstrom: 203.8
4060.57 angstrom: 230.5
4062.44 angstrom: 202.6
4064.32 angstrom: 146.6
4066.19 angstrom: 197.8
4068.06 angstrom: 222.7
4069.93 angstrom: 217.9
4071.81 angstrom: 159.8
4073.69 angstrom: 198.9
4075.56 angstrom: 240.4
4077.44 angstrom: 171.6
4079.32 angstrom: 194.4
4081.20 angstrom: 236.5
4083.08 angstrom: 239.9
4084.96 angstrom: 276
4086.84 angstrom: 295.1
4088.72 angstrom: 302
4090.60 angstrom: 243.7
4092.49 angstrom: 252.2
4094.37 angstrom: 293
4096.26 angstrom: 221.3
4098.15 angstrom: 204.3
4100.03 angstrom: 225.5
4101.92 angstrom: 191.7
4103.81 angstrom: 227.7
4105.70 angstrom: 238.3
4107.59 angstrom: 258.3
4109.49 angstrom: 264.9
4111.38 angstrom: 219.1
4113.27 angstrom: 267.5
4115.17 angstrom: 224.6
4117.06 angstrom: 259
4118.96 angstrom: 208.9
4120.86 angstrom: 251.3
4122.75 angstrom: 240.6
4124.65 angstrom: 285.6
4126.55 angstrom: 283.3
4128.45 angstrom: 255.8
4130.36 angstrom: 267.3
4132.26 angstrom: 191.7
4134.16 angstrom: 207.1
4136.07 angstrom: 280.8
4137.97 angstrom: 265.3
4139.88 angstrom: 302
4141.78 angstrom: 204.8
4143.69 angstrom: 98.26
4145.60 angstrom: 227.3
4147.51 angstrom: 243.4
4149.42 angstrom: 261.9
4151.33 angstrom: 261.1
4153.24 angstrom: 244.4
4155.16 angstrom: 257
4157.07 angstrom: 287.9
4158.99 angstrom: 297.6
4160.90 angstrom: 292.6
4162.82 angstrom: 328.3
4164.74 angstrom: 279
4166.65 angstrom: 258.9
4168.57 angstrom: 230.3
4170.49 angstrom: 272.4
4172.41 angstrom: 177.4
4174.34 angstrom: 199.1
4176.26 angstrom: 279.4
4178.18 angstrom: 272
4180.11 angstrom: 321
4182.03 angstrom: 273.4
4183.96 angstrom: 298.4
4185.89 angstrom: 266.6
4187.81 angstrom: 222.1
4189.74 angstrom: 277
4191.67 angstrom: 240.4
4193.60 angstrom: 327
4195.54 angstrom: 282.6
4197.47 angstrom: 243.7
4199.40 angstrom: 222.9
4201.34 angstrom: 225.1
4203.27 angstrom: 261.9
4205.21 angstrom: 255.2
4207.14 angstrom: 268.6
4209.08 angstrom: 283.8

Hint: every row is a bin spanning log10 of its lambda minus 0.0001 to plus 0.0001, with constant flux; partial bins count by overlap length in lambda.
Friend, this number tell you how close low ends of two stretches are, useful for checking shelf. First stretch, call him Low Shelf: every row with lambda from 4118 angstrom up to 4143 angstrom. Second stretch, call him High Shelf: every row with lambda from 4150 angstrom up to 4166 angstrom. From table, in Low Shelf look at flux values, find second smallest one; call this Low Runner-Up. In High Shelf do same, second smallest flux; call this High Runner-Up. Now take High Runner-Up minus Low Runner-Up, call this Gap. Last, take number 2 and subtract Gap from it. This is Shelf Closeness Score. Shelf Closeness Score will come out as -50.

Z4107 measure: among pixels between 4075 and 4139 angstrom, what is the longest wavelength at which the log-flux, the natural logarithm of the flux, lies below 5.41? 4134.16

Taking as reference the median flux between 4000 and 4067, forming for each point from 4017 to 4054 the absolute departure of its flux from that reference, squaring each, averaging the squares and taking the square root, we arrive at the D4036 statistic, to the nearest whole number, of 44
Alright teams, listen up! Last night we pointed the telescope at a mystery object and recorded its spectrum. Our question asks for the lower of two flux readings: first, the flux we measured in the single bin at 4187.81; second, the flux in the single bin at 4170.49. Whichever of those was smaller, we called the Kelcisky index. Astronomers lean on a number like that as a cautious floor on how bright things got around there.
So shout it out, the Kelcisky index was 222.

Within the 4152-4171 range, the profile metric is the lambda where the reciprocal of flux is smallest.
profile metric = 4162.82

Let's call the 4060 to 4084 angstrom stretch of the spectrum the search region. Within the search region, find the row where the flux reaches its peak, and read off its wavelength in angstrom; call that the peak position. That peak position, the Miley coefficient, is 4075.56 angstrom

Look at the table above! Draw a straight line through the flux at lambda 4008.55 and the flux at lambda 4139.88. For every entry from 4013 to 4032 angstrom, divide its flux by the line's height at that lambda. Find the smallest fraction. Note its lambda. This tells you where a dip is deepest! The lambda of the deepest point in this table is 4030.76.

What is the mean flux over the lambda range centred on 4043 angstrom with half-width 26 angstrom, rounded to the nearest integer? 206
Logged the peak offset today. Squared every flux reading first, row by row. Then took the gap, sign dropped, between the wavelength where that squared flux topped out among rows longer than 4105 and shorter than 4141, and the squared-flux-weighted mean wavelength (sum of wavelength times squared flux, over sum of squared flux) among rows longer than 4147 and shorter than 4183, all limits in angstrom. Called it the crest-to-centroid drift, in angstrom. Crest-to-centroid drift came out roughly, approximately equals 25.0 angstrom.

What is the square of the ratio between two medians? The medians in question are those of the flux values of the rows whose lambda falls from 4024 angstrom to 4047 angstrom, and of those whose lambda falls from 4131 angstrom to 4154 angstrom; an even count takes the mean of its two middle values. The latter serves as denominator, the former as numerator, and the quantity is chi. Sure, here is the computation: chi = 0.75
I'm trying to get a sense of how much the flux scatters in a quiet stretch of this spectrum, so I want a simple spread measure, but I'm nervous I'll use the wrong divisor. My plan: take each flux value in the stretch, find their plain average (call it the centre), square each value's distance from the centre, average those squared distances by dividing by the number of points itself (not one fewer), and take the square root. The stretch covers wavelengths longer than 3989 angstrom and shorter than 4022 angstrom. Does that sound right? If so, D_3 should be 23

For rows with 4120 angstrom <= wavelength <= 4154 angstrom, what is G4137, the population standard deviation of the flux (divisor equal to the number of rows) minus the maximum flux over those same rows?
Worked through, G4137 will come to -257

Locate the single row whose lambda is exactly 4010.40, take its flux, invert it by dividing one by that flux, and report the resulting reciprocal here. 0.0050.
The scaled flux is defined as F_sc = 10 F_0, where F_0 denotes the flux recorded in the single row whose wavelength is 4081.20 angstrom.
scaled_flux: 2365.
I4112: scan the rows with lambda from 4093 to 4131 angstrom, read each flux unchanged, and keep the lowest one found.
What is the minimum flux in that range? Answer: 191.7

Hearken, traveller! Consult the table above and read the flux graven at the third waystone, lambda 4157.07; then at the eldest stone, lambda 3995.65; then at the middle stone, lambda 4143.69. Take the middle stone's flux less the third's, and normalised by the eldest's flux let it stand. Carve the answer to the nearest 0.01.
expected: -1.01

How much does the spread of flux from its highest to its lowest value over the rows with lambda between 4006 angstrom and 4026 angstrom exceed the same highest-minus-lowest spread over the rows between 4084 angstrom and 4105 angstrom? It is -71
